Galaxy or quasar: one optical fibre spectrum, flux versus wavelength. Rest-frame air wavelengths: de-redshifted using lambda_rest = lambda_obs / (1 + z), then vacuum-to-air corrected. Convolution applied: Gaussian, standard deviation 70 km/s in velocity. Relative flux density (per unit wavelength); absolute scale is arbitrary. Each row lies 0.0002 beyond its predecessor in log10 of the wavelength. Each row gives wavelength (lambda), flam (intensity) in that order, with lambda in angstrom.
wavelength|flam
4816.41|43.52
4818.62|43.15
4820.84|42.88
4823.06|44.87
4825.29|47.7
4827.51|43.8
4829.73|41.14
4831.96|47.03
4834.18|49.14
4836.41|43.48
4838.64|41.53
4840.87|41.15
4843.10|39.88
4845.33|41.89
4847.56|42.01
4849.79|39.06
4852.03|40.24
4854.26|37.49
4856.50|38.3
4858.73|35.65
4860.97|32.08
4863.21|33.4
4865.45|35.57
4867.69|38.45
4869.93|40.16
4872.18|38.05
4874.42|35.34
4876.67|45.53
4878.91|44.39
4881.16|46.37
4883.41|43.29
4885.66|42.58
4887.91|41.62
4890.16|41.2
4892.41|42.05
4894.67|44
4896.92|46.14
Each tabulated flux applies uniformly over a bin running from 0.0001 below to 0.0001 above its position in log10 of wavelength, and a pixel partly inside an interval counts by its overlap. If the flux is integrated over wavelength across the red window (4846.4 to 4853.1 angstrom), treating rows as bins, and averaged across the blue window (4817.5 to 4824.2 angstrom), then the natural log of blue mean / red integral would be -1.83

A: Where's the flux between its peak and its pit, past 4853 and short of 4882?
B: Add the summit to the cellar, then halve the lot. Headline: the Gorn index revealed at 39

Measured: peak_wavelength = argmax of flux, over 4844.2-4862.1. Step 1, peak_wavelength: 4847.56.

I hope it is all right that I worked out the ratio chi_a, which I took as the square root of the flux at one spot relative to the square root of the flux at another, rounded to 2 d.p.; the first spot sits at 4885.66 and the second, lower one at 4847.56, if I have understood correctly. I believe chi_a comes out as 1.01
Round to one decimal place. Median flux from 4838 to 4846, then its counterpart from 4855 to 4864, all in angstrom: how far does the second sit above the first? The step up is -6.8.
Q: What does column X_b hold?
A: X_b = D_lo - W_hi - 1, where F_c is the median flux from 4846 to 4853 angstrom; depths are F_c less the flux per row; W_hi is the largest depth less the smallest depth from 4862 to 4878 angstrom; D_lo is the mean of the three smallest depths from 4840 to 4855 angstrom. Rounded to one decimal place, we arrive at -14.6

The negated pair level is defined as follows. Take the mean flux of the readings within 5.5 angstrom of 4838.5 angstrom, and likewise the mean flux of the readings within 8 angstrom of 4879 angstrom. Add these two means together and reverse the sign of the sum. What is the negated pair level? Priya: -85.3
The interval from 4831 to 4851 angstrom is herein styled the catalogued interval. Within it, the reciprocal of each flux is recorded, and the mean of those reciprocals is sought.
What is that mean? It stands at 0.0235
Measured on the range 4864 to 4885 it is 0.0248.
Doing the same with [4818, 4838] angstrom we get 0.0224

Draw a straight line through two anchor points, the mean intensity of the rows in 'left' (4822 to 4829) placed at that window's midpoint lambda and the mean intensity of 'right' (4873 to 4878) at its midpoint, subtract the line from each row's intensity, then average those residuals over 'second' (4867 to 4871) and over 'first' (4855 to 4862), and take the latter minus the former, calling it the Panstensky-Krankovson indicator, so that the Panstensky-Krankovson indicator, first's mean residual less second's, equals -5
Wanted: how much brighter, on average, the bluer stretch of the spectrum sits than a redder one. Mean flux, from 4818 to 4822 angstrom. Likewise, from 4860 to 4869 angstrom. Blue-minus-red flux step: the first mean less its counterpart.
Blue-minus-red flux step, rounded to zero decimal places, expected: 8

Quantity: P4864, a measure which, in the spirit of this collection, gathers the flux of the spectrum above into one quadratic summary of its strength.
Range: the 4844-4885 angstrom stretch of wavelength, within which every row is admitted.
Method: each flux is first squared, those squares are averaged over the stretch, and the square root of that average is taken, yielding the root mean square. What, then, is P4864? 39.5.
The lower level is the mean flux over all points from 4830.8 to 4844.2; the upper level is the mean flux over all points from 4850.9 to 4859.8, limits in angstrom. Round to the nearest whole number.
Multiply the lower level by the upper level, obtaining 1657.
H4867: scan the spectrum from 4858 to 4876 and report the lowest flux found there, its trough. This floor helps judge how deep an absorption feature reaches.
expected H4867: 32.08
